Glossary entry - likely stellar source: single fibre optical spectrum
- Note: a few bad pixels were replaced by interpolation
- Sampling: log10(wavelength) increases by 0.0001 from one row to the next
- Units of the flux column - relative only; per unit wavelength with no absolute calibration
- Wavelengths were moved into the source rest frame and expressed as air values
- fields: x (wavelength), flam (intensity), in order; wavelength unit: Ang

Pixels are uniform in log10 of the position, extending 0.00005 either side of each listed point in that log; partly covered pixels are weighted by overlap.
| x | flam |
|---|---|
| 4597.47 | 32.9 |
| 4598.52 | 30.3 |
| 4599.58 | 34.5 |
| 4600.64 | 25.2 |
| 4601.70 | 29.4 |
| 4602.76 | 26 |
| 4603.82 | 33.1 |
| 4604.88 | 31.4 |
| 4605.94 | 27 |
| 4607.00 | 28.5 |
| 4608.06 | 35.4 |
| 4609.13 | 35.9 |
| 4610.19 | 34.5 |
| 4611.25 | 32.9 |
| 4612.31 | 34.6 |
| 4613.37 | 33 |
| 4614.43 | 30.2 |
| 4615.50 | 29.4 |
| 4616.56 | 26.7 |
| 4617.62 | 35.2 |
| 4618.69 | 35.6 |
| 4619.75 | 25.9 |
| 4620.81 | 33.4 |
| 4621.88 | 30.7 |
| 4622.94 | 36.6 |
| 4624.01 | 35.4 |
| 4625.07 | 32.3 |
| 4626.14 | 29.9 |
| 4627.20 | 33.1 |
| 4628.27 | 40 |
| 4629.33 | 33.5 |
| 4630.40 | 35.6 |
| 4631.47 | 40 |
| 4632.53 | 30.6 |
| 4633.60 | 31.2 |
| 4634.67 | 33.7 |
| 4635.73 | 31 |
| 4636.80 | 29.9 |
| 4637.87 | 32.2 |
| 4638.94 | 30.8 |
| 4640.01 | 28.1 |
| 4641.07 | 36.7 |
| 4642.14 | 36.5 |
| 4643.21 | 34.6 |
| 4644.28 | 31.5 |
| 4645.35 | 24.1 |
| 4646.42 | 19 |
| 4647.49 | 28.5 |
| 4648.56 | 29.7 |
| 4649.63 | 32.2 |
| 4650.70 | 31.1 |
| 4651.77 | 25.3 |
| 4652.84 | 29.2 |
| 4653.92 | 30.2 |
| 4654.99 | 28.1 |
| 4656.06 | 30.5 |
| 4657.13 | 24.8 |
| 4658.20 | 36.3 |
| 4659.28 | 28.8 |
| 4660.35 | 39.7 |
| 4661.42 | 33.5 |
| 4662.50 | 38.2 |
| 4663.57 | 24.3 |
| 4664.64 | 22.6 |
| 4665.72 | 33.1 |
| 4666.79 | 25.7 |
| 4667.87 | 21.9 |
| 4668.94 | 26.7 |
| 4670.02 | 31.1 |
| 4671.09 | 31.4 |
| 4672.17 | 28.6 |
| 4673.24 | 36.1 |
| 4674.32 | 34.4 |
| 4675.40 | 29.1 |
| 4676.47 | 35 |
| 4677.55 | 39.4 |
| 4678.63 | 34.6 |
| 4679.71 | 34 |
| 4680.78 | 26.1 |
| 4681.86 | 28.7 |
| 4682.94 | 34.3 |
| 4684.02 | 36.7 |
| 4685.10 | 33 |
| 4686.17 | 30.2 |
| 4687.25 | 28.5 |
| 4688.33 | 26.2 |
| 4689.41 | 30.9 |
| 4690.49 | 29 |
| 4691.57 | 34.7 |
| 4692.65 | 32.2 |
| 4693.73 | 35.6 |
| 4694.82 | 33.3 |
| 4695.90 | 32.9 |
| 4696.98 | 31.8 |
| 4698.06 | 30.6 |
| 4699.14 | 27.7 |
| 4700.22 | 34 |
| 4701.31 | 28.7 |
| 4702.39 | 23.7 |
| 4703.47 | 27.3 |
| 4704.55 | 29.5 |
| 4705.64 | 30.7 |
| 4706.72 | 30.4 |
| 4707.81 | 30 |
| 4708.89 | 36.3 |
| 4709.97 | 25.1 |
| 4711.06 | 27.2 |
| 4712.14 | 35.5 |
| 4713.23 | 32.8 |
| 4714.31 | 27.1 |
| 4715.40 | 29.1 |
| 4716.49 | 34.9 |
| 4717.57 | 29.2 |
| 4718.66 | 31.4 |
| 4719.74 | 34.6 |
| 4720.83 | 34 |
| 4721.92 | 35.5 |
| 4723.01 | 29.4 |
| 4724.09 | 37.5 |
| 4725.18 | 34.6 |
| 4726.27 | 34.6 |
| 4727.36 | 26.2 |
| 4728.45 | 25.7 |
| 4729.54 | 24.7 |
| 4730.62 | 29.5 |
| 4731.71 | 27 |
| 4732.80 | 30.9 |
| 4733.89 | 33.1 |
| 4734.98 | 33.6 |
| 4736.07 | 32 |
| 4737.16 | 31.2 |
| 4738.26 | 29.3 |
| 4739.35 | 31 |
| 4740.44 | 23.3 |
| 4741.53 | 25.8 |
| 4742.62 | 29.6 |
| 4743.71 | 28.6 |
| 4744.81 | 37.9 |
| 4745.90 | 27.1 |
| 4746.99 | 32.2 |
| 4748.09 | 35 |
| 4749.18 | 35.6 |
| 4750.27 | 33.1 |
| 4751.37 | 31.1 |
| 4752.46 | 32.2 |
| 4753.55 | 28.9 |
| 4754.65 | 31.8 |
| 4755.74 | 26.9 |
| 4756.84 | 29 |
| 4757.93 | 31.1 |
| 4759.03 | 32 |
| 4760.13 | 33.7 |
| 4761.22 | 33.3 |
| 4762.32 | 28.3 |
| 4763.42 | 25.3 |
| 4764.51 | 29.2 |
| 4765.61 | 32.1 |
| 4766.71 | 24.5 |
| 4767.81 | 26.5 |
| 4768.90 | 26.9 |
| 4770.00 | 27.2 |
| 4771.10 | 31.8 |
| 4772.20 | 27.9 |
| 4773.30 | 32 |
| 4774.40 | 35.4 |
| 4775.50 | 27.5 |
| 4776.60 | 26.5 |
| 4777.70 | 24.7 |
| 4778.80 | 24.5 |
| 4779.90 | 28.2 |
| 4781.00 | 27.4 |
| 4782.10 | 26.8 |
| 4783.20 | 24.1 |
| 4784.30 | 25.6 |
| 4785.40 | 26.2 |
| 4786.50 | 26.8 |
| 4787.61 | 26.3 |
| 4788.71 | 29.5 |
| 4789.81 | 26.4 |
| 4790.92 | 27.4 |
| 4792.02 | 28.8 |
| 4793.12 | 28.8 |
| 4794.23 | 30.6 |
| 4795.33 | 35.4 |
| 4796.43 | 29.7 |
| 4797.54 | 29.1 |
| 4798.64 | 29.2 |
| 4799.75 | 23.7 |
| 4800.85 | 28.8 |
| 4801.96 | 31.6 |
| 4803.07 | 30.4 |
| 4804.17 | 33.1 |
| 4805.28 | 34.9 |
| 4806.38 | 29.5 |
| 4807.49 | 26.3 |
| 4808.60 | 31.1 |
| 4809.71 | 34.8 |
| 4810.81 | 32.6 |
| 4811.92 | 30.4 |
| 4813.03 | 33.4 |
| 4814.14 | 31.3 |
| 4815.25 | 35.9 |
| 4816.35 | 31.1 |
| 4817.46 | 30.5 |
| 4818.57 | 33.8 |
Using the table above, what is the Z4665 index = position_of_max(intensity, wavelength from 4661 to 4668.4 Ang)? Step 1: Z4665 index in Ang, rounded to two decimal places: 4662.50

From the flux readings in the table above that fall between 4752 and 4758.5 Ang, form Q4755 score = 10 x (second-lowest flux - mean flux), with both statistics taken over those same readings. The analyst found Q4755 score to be -11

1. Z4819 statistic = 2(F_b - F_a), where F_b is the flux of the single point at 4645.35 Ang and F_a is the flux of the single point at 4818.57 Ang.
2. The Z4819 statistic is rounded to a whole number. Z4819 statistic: -19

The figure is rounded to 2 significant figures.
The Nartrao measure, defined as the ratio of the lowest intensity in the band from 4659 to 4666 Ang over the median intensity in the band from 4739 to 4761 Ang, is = 0.73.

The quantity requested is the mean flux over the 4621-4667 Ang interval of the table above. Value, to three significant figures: 31.4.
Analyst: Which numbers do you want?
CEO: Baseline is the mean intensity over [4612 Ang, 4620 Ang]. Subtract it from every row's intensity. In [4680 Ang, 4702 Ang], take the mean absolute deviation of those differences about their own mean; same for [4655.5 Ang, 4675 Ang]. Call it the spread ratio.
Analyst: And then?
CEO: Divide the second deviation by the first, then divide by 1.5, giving 1.14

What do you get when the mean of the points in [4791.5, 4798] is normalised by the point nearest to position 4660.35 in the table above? 0.77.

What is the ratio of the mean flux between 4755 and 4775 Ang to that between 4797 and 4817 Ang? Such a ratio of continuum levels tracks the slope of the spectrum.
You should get 0.96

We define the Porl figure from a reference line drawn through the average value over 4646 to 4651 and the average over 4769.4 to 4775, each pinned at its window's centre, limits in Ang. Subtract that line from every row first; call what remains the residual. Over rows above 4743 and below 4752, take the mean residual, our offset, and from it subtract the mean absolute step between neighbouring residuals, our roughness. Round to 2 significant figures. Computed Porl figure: -2.5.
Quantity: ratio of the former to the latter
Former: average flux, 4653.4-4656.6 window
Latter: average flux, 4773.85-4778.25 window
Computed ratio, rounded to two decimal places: 1.04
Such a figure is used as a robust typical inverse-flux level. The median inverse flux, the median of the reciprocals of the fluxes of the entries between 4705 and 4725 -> 0.0322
